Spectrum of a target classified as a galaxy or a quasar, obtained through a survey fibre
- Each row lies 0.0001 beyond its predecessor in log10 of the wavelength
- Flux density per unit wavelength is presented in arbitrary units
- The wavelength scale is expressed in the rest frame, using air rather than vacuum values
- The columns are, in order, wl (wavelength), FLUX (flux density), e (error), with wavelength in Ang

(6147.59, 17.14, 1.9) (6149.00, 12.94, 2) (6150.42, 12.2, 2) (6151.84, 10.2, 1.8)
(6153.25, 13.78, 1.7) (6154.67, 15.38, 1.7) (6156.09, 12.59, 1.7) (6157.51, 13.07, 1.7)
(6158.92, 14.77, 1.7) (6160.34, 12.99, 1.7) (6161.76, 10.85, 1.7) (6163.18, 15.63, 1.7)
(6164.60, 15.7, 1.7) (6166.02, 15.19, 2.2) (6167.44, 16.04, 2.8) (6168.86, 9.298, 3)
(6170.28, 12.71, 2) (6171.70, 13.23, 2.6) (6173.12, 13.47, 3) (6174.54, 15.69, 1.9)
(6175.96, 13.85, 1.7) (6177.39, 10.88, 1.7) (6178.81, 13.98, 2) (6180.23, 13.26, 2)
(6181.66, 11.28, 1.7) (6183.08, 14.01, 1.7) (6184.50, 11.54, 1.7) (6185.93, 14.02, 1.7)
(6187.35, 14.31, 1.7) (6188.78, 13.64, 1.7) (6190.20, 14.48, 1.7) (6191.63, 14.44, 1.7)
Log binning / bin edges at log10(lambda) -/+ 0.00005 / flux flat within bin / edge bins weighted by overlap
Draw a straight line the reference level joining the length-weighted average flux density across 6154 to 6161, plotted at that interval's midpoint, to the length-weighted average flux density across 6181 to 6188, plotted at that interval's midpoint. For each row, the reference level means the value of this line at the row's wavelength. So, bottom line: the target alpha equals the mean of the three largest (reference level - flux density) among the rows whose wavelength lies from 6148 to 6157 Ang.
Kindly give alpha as 2.2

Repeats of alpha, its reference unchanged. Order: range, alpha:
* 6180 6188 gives 1.1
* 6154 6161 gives 0.9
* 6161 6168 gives -0.3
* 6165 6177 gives 1.7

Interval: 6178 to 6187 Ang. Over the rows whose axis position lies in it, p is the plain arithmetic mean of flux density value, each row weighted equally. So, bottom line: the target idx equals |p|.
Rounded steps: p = 13.0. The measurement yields 13.0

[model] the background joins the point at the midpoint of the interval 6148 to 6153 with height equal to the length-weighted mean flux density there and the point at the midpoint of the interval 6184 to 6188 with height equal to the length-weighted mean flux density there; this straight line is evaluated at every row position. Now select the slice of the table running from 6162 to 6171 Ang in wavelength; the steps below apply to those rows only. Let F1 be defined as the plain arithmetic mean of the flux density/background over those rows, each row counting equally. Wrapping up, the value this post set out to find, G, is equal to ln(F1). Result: 0.10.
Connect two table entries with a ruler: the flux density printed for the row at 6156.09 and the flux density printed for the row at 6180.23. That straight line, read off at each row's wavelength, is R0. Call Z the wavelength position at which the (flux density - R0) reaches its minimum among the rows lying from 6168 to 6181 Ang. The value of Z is 6168.86 Ang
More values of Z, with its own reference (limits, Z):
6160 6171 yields 6168.86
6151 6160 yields 6151.84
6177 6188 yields 6177.39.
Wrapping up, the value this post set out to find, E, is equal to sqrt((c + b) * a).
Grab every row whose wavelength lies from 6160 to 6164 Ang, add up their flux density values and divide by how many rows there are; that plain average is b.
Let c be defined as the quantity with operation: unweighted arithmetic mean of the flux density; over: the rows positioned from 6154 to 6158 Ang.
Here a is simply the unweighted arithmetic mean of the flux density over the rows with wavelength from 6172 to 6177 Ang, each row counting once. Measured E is 19.6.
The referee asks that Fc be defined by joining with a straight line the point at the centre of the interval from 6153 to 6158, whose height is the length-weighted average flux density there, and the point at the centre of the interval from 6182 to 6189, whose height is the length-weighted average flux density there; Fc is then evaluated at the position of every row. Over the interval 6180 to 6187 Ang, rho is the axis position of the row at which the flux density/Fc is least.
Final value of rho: 6181.66 Ang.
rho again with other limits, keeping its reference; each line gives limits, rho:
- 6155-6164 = 6161.76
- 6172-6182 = 6177.39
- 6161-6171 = 6168.86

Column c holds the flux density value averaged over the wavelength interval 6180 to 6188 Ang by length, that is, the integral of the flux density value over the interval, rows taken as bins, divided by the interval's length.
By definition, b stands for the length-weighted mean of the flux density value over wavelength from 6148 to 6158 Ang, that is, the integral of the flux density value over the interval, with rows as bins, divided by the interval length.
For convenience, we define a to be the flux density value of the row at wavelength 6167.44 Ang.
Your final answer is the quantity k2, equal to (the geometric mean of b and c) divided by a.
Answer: 0.81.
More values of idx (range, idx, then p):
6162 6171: 14.1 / 14.1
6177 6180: 12.4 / 12.4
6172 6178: 13.5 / 13.5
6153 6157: 13.9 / 13.9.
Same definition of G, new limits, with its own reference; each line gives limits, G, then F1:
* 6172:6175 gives 0.11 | 1.122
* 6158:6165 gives 0.10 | 1.107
